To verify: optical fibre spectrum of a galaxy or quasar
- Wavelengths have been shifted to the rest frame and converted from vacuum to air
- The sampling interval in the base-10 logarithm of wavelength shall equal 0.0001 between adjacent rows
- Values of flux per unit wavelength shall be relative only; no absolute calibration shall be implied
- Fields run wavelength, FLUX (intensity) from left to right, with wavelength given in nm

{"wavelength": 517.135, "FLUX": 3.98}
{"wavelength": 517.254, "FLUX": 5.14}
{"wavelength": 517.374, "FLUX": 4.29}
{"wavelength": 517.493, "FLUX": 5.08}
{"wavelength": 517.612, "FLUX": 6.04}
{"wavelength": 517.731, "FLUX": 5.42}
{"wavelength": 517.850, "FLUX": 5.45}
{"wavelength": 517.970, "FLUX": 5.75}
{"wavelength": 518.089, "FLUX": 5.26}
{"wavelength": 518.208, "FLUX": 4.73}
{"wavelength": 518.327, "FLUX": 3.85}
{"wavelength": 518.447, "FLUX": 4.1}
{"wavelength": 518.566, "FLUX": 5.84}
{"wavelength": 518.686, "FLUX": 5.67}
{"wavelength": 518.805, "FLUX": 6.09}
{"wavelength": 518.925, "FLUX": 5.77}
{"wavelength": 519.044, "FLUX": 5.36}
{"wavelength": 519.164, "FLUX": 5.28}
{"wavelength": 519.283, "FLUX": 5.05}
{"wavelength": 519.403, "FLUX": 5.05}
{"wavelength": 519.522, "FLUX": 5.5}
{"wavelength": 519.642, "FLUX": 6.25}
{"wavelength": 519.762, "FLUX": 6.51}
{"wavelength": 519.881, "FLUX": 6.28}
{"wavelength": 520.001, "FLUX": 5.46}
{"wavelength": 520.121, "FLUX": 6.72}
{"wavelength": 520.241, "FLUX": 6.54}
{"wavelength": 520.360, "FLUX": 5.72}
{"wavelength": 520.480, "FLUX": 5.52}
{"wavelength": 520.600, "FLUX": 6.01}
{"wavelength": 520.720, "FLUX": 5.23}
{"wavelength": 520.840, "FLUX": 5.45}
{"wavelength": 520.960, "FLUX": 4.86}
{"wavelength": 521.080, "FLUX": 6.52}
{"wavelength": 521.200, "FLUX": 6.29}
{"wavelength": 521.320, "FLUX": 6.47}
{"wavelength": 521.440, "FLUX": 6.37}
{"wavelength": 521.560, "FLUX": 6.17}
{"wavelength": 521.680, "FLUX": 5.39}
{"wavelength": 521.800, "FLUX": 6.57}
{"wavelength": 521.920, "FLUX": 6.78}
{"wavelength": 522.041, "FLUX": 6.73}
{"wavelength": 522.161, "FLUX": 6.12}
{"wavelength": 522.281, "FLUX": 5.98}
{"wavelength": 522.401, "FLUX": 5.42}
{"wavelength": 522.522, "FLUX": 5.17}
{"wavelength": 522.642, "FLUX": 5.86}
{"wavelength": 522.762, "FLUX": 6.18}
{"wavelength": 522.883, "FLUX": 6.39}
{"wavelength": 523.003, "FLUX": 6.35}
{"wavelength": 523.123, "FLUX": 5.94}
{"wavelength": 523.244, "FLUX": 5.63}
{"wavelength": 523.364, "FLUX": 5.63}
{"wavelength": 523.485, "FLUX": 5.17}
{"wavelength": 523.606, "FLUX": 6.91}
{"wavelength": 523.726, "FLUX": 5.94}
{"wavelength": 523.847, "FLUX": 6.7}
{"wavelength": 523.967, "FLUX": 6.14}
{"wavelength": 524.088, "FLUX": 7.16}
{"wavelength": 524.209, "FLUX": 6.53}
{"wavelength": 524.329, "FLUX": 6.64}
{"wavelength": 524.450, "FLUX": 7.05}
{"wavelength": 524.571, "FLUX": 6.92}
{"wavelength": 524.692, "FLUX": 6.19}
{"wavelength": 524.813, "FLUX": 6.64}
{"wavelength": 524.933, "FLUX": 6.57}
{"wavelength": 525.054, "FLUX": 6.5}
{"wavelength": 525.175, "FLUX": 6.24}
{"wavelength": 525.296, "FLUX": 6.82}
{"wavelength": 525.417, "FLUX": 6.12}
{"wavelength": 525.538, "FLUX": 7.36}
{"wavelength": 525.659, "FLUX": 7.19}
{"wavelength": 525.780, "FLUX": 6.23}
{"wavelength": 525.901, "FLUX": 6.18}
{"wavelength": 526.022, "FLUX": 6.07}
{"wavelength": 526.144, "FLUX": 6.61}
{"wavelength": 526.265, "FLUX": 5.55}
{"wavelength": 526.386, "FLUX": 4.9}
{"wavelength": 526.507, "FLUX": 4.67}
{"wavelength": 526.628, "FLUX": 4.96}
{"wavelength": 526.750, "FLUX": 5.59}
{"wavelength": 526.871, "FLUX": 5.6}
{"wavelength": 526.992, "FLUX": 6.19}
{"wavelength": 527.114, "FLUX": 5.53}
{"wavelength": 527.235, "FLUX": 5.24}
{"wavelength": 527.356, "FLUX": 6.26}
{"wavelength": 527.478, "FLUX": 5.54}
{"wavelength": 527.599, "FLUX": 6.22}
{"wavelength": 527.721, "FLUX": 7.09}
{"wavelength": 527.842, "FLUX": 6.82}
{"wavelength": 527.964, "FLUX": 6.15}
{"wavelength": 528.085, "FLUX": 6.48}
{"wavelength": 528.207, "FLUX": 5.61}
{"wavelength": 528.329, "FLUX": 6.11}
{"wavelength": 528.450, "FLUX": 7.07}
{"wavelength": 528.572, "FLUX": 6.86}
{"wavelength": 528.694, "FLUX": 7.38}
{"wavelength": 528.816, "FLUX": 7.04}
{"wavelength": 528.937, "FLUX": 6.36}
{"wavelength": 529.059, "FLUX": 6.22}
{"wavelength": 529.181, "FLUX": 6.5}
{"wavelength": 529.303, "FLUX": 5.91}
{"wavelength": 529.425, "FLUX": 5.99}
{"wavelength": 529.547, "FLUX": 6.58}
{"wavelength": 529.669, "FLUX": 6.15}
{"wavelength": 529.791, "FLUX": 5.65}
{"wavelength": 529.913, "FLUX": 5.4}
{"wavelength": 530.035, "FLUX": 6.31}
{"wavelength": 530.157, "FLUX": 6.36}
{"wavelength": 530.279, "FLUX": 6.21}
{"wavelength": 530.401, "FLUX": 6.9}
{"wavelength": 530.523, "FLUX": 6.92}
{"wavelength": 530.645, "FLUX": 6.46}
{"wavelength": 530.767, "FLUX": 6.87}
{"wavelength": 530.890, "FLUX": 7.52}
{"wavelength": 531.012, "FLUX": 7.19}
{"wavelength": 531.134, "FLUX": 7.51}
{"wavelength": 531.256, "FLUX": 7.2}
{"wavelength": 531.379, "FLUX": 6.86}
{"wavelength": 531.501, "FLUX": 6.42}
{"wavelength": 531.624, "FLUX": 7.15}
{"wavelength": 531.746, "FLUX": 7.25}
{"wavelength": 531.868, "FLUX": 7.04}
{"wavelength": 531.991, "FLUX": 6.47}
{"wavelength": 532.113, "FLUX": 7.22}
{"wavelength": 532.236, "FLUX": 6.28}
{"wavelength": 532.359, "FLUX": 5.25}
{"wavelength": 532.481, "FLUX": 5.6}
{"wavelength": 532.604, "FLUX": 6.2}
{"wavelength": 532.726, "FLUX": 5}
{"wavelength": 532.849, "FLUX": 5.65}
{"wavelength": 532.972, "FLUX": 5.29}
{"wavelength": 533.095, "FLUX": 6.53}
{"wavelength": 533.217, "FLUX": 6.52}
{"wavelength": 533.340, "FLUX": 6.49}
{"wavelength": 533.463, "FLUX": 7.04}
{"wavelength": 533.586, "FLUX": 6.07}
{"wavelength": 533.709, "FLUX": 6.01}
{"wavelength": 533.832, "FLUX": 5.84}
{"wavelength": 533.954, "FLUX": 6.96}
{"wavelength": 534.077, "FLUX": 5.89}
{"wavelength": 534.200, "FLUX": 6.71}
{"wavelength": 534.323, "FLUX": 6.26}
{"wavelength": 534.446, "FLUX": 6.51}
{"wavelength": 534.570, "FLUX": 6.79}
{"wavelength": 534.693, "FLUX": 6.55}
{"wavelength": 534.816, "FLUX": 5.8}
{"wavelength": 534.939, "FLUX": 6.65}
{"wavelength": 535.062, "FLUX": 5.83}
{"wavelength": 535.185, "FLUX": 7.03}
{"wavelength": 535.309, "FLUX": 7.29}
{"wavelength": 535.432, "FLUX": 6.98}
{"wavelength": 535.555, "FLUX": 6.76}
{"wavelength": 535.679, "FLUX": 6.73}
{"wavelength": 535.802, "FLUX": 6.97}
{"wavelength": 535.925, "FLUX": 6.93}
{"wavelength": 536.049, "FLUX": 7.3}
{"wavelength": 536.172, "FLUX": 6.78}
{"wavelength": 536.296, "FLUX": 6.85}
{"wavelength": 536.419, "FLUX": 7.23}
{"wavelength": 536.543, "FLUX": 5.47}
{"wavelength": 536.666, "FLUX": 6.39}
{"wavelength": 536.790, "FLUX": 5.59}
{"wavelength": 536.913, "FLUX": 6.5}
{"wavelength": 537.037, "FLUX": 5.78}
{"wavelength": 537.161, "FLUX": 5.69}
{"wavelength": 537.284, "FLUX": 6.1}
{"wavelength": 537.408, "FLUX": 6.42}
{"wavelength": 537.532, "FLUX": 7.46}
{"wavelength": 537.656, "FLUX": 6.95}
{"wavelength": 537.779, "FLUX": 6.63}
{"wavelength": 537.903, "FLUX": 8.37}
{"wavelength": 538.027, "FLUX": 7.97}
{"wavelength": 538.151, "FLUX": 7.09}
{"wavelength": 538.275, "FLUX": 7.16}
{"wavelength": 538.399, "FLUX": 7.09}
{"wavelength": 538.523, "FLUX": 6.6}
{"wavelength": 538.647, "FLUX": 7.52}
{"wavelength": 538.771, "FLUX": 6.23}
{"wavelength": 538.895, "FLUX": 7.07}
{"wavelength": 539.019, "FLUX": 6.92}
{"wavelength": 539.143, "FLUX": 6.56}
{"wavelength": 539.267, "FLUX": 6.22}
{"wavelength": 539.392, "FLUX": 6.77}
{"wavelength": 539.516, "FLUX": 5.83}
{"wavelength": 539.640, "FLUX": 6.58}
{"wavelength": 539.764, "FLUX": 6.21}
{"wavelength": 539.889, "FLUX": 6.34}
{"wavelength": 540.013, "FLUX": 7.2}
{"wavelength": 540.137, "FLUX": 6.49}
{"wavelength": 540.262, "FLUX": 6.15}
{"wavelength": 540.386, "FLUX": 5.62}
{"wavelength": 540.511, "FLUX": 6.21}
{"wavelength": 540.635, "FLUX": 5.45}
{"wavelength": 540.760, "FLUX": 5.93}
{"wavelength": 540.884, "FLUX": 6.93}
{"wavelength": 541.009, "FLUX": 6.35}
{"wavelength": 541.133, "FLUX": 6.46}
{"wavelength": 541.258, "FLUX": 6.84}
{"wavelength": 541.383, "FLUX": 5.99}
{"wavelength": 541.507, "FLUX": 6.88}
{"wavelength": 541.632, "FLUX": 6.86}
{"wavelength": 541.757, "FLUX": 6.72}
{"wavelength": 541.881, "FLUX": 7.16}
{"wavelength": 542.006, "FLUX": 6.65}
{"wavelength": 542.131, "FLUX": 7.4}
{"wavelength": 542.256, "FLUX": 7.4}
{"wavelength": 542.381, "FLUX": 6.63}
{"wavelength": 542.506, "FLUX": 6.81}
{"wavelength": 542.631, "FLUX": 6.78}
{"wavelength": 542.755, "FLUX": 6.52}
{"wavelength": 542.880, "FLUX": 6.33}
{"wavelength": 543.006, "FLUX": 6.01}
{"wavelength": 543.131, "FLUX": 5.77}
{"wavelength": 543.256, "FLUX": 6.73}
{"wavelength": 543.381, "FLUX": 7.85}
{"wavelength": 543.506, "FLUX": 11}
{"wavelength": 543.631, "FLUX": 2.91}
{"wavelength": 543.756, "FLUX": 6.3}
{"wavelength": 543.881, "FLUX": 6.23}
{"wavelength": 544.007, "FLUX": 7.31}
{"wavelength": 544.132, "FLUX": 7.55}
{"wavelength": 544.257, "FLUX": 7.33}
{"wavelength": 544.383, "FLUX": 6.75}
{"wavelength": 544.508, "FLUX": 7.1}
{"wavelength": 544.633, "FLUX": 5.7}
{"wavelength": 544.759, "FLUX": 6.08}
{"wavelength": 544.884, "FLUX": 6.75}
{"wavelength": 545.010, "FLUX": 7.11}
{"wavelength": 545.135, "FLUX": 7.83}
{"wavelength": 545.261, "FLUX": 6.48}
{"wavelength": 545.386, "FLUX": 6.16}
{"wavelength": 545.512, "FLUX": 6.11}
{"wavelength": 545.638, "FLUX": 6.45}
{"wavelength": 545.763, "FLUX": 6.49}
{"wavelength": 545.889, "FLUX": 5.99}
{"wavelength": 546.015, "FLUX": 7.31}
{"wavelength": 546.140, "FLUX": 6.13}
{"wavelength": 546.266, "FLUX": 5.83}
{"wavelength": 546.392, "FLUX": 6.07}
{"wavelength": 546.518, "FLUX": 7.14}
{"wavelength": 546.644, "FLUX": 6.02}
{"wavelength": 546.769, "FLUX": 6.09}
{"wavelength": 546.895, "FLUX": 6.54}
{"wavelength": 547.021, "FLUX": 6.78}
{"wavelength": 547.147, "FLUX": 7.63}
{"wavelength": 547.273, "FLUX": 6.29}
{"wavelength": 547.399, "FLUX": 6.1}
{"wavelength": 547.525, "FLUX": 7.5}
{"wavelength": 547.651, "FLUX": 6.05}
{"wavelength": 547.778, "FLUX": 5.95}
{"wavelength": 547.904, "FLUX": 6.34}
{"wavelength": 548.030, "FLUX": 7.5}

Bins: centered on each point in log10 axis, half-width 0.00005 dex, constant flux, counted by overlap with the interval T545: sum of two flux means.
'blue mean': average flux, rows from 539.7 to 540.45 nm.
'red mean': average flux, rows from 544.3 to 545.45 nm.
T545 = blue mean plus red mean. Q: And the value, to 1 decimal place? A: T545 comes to 13.0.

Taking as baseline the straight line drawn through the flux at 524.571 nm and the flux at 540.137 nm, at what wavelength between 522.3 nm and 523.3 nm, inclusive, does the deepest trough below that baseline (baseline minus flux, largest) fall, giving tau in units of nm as 522.522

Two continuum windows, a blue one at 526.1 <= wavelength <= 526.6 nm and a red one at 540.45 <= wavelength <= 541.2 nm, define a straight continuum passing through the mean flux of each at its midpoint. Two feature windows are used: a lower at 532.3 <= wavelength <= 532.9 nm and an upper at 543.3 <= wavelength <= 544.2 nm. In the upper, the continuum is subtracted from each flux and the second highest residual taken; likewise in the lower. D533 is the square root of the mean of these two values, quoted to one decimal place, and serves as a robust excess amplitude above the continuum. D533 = 0.8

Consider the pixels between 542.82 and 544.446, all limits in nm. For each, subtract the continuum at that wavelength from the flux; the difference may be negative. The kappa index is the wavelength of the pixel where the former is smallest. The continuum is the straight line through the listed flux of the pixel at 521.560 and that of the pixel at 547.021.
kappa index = 543.631 nm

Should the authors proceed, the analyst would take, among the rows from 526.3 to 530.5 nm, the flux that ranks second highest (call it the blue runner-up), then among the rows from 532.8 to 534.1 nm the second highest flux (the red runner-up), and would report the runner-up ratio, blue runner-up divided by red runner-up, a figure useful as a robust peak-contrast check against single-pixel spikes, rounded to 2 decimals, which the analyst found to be 1.02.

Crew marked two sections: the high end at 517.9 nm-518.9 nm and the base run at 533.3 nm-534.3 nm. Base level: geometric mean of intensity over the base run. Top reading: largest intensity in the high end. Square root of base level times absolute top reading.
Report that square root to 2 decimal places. 6.22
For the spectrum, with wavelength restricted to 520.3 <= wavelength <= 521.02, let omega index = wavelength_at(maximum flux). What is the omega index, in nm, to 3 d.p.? 520.600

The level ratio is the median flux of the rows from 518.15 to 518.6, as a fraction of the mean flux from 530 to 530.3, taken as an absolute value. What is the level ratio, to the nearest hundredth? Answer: 0.70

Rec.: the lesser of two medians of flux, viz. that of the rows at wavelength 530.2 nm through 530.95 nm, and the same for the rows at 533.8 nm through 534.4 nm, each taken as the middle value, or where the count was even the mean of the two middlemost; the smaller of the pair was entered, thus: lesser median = 6.26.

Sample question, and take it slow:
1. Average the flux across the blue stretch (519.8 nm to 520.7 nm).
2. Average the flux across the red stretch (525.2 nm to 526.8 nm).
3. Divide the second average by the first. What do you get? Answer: 1.00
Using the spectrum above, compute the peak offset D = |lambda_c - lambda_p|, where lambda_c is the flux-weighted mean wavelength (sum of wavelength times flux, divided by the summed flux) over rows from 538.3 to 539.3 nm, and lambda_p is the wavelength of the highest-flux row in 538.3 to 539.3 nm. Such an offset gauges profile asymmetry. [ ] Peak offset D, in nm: 0.18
